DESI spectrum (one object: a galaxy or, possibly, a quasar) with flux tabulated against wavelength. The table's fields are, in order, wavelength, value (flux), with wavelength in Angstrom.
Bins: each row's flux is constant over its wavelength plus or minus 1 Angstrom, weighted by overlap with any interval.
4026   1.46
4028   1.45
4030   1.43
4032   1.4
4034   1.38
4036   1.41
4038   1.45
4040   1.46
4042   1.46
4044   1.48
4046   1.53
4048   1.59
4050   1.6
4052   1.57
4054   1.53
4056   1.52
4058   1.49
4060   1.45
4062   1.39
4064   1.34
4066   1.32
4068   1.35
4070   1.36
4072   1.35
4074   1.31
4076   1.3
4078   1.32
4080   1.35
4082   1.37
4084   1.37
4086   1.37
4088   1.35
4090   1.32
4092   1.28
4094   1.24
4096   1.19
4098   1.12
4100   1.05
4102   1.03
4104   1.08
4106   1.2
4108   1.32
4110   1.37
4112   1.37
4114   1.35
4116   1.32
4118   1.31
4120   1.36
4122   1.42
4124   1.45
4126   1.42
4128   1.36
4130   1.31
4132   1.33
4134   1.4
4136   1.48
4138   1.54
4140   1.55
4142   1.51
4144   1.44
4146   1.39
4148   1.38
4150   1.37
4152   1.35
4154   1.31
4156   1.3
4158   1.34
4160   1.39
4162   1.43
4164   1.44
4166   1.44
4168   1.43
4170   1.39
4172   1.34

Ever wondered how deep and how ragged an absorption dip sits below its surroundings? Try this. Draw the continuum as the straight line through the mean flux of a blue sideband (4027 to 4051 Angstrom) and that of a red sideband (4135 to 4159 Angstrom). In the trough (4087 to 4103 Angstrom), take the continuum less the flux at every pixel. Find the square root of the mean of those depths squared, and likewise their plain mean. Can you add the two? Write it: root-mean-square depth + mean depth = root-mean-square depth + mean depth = 0.51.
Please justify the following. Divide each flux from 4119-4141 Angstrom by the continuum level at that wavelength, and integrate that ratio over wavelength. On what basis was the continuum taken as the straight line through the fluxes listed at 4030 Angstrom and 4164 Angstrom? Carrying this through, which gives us 21.7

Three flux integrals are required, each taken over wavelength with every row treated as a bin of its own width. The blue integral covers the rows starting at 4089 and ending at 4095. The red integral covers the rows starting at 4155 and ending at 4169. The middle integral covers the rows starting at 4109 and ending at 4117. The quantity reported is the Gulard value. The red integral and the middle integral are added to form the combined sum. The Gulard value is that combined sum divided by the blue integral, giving 4.0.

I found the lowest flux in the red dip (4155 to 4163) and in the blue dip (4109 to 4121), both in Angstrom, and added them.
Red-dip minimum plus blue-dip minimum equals 2.6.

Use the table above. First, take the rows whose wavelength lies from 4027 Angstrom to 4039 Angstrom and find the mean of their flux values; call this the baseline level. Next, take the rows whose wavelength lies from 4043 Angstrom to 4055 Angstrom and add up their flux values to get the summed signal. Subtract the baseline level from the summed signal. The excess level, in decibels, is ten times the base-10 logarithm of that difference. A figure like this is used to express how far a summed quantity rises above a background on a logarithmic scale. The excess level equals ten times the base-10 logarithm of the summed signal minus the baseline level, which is 8.97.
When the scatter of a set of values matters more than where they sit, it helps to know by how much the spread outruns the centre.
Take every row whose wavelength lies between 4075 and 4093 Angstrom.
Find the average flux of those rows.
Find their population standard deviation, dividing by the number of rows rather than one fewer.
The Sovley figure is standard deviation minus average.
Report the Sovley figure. -1.31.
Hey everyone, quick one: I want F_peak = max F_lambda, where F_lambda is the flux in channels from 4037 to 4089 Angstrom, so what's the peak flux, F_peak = 1.6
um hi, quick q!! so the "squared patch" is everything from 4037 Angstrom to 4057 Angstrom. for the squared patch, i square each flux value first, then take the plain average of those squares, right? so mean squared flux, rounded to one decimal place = 2.3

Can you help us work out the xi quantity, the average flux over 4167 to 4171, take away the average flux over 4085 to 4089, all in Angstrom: 0.050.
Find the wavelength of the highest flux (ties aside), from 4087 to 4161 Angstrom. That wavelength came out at 4140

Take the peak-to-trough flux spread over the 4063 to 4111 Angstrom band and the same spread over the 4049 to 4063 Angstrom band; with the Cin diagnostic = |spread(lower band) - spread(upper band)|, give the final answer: 0.13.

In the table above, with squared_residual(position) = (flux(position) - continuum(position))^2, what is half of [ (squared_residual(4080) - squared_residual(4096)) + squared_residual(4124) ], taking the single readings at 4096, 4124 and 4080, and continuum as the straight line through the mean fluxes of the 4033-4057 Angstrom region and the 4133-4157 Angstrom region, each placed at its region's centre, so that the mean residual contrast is -0.028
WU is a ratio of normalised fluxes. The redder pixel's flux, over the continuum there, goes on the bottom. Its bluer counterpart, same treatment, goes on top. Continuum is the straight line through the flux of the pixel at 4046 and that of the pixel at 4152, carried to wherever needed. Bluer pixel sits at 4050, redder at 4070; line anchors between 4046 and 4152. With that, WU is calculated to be 1.2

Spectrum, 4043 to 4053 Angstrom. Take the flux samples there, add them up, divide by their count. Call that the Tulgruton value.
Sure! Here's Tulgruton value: 1.55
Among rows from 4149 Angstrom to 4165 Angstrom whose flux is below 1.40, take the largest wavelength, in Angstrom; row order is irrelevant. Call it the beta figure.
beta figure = 4160 Angstrom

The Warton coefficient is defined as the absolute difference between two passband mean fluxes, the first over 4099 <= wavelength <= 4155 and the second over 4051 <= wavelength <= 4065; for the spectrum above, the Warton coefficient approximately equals 0.12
